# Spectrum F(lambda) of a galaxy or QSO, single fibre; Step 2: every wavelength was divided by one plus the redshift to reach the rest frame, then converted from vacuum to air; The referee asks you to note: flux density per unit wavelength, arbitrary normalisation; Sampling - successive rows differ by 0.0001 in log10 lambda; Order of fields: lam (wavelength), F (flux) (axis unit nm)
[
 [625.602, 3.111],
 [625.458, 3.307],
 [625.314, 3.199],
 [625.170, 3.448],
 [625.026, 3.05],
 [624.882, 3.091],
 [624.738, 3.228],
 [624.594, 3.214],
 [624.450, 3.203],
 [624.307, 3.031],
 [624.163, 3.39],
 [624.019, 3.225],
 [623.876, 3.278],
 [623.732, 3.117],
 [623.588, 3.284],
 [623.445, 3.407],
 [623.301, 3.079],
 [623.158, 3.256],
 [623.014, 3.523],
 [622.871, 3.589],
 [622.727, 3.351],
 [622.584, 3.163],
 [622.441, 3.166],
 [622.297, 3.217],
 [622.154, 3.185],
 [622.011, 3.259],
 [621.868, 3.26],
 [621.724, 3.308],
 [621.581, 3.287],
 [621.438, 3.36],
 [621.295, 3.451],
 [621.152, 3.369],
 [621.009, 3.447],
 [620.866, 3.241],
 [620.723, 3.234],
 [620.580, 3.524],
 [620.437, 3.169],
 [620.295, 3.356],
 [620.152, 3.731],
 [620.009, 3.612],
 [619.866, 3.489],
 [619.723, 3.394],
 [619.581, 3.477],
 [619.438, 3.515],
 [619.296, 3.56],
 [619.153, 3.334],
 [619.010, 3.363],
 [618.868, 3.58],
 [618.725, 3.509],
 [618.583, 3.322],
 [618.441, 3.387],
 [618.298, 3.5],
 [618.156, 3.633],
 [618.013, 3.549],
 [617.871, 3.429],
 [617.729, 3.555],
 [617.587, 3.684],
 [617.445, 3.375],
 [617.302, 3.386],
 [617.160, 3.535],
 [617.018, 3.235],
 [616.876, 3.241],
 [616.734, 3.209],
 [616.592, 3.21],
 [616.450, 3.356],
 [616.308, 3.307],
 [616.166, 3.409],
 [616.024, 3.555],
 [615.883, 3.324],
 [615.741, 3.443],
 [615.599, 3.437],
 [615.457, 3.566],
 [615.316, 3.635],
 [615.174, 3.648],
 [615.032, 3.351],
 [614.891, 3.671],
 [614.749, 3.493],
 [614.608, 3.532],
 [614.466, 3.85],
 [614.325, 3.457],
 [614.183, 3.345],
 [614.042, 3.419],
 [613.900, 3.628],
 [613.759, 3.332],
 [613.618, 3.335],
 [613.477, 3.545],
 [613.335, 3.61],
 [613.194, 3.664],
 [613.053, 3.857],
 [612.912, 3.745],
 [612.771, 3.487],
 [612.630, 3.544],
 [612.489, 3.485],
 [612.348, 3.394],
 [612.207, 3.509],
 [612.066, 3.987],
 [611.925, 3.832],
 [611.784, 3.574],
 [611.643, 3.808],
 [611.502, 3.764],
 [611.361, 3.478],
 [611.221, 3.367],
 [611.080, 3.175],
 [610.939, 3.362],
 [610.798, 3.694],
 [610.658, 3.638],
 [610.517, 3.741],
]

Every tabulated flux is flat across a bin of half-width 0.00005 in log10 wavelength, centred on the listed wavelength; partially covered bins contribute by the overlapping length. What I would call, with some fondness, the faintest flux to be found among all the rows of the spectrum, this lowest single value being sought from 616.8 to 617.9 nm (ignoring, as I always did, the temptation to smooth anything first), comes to 3.235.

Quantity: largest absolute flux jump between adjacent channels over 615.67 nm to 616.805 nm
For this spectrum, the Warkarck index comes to 0.23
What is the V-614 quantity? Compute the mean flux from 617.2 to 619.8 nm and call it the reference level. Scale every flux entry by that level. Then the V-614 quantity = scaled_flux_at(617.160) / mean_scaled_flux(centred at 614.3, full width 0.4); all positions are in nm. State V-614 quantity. 1.00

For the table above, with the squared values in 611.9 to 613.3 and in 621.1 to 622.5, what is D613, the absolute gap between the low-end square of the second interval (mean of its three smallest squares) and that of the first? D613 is 1.8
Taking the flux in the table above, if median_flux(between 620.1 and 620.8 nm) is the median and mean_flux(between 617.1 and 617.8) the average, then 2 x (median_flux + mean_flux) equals 13.7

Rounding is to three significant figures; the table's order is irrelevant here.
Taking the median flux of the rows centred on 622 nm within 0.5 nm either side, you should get 3.26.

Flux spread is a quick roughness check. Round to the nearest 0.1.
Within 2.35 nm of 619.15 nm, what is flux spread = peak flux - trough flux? 0.6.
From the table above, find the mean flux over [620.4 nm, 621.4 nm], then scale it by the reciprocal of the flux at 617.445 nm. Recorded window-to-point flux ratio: 0.99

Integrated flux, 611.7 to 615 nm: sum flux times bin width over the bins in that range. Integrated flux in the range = 12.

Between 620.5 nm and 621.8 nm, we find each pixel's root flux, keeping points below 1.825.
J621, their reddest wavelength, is 621.724 nm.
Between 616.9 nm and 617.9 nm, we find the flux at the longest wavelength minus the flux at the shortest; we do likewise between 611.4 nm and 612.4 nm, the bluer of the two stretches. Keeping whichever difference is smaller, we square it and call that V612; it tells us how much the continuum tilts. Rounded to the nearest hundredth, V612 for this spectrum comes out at 0.14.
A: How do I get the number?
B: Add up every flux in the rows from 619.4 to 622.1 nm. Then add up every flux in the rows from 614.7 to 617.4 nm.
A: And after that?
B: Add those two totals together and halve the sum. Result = 64.7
